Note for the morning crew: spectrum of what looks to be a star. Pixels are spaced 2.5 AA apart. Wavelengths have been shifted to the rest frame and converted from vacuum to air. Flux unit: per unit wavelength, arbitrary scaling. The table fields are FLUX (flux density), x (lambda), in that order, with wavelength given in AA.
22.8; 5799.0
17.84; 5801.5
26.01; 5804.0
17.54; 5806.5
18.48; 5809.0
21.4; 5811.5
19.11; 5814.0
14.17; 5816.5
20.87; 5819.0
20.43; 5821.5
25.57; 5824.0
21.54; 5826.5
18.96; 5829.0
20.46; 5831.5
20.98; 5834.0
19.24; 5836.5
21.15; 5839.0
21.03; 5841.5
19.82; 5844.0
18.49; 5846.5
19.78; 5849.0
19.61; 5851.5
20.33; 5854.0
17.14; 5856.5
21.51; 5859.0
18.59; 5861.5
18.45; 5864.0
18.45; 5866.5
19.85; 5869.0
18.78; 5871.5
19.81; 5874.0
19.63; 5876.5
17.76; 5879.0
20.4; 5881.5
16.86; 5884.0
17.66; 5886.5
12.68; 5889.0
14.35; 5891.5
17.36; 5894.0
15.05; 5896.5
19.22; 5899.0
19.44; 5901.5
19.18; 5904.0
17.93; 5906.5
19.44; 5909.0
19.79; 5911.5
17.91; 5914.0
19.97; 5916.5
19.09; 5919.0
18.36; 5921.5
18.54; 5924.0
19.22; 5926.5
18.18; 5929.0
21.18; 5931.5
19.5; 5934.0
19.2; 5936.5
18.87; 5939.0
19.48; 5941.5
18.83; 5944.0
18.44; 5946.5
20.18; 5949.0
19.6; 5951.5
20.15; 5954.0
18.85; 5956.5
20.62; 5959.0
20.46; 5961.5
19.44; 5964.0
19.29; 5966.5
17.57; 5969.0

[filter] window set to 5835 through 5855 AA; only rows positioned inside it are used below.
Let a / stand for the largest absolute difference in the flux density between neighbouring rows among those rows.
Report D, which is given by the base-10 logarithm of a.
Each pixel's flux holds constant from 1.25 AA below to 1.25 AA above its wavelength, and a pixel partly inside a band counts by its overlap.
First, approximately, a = 1.9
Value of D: 0.3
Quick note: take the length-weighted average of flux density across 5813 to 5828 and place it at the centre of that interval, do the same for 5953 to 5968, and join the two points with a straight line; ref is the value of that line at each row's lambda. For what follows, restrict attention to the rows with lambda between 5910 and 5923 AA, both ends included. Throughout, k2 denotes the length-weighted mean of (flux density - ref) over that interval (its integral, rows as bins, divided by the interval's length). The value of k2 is -0.90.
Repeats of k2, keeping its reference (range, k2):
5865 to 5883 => -0.88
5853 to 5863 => -0.79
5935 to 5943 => -0.66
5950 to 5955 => 0.09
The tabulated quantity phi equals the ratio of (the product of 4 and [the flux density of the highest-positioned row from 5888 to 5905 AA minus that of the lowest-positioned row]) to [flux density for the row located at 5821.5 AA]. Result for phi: 1.3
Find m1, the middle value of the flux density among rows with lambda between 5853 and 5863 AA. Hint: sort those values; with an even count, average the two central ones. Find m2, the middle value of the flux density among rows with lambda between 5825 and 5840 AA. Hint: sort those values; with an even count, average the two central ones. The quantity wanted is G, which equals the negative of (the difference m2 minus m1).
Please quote -1.3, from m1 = 19.5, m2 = 20.7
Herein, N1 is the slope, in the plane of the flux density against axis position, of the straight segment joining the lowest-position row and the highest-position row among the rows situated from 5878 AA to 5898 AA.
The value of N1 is -0.15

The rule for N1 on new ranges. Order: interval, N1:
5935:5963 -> 0.05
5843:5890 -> -0.16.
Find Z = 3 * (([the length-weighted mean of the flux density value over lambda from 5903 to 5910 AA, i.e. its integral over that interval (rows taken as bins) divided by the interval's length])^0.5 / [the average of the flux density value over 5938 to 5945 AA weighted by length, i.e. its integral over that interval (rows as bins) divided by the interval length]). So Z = 0.682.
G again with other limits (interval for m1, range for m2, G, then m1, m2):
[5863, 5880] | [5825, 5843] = -2.2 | 18.8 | 21.0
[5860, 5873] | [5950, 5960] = -1.3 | 18.6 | 19.9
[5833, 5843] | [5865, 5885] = 1.8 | 21.0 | 19.2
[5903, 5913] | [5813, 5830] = -1.1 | 19.3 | 20.4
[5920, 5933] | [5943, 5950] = -0.3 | 18.5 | 18.8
